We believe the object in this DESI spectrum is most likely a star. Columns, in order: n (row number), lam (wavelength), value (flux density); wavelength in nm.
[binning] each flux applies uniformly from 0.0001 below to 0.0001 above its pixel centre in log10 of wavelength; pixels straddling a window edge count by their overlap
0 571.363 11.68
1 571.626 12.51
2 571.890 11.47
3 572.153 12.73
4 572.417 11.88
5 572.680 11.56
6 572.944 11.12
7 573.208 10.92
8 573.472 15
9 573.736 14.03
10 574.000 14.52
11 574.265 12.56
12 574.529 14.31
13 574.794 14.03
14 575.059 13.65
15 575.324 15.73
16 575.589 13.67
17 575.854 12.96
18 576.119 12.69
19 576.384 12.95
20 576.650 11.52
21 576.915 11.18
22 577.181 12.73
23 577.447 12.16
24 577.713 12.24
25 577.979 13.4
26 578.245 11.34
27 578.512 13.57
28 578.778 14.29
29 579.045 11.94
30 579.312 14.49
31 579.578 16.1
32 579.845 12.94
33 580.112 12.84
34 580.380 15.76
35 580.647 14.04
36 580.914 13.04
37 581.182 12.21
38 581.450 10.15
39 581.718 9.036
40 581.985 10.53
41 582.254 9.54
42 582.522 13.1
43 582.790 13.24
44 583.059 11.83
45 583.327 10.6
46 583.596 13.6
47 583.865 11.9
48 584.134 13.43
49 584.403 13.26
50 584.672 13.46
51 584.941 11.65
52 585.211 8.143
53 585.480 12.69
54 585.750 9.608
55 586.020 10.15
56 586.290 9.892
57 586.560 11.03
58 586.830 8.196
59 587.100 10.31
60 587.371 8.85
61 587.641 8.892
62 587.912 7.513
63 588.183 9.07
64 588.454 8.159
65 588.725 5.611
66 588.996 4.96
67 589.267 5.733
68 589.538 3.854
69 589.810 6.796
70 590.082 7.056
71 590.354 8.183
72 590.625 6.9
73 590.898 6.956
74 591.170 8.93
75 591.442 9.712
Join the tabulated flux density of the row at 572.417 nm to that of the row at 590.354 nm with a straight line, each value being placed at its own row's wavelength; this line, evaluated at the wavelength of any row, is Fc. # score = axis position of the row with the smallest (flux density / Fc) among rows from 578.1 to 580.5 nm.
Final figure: 578.245 nm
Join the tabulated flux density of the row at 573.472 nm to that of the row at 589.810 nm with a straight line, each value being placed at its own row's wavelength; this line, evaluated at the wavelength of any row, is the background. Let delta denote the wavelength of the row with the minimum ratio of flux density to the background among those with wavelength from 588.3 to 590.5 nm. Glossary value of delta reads 589.538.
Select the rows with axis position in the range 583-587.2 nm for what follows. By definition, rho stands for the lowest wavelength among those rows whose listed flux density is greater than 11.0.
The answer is 583.059 nm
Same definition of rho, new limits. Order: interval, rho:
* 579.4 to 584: 579.578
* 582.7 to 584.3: 582.790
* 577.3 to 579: 577.447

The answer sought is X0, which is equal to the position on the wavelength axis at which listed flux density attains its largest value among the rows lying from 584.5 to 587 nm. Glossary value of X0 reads 584.672 nm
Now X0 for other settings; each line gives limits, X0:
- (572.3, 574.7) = 573.472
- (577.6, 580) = 579.578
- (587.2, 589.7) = 588.183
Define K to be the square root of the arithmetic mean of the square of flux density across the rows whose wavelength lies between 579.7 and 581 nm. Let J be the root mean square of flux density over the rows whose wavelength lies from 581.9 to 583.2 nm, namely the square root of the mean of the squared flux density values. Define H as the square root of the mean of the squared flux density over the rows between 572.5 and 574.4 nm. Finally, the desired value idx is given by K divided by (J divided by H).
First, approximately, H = 12.9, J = 11.7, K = 14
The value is 15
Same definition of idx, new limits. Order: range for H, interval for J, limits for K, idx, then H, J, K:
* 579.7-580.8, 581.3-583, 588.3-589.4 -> 8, 13.9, 11.1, 6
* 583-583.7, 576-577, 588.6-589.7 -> 5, 12.1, 12.1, 5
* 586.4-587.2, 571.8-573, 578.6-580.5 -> 12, 9.9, 11.8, 14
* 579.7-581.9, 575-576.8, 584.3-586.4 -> 11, 12.7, 13.4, 11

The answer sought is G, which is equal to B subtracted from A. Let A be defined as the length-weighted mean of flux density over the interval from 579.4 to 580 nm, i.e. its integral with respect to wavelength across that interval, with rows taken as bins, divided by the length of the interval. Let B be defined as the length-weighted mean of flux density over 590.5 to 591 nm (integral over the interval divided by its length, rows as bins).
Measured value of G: 7.6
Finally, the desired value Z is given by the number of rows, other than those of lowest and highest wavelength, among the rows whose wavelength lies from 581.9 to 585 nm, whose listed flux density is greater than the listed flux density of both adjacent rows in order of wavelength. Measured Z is 4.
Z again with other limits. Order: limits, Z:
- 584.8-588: 5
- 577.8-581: 3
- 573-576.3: 4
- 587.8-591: 3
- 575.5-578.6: 3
